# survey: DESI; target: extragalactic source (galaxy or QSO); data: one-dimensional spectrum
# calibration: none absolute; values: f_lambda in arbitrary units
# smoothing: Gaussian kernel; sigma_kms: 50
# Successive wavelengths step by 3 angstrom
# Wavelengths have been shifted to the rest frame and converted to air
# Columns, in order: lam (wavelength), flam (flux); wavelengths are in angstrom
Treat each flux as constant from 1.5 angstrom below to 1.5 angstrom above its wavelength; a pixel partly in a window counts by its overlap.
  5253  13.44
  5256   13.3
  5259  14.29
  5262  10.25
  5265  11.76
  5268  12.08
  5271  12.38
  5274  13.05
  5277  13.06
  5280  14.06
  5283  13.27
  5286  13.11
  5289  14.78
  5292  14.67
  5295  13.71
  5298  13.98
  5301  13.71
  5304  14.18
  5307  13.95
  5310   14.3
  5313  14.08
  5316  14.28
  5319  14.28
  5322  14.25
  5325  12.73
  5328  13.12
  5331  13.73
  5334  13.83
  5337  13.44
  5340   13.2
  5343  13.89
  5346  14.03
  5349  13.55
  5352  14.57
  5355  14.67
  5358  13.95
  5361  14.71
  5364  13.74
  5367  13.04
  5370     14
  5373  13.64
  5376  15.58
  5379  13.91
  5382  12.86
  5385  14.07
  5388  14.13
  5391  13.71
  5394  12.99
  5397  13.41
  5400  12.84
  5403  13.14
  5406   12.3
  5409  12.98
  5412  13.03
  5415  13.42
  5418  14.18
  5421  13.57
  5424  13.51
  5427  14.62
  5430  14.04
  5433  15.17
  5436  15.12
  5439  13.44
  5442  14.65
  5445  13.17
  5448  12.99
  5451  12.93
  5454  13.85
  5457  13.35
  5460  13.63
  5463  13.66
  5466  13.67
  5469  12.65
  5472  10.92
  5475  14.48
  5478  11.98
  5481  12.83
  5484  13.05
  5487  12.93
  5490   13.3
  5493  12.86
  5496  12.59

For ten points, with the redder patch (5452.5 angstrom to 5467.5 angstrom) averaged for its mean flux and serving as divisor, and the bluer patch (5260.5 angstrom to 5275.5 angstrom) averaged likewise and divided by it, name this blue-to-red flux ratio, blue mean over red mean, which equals 0.87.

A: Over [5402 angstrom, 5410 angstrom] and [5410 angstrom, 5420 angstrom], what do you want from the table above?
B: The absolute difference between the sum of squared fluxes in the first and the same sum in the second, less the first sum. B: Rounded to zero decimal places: -434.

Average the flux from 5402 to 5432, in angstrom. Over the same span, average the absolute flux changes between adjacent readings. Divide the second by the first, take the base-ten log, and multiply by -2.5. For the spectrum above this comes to 3.4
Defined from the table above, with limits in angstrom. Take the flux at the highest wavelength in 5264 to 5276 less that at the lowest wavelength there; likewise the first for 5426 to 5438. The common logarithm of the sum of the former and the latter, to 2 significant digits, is 0.25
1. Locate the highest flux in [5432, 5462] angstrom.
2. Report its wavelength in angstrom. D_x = 5433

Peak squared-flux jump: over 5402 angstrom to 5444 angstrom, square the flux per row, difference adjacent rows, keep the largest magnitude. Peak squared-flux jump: 48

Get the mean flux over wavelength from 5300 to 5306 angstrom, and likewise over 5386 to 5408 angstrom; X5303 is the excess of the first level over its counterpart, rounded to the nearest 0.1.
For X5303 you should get 0.7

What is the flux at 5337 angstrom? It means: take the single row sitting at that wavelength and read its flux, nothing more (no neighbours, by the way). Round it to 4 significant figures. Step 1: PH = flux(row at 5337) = 13.44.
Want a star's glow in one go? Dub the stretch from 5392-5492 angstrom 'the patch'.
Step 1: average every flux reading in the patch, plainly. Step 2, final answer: 13.39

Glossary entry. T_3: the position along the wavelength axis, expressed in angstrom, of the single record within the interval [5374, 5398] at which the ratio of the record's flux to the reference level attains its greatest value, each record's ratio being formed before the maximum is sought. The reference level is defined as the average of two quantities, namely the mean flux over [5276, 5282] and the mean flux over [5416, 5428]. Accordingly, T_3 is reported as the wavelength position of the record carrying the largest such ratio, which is 5376 angstrom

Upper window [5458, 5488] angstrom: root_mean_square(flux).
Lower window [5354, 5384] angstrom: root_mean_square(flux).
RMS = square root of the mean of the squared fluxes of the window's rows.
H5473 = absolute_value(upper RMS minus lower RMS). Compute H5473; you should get 1.0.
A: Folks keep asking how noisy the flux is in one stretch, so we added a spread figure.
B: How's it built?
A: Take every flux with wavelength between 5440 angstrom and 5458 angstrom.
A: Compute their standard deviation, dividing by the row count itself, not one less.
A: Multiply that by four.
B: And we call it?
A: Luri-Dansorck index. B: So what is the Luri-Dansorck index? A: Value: 2.4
